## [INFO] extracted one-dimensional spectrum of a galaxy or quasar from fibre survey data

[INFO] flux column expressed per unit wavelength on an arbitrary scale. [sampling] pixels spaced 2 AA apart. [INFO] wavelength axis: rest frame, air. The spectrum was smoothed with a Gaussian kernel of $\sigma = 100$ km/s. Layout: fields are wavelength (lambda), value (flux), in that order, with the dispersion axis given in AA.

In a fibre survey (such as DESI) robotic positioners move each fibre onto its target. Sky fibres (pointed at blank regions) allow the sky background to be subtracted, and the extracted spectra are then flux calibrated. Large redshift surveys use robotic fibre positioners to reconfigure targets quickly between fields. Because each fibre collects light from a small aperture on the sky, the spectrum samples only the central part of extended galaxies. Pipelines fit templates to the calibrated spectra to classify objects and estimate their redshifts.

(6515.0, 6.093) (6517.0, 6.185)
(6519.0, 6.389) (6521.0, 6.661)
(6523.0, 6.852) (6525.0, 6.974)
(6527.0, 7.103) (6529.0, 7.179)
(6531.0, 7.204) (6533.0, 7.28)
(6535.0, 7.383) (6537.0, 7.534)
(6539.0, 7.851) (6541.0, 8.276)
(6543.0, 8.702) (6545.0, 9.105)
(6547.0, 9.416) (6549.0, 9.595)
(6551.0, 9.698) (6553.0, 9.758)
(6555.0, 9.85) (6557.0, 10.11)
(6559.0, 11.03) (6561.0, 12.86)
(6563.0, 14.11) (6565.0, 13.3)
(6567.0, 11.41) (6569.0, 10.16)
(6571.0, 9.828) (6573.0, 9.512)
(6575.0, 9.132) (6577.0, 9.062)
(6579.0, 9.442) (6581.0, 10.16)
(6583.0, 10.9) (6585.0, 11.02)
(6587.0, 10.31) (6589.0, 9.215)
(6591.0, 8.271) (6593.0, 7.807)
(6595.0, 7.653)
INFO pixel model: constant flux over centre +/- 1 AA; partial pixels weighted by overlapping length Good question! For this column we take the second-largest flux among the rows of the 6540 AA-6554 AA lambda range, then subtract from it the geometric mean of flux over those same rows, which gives 0.49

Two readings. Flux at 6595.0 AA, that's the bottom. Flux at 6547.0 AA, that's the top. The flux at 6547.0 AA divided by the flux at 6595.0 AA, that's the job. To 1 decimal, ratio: 1.2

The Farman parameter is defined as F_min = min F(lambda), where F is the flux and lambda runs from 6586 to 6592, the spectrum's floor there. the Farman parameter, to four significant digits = 8.271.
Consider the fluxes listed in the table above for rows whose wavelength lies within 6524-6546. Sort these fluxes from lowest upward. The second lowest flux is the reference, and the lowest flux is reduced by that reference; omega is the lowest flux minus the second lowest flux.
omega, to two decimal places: -0.13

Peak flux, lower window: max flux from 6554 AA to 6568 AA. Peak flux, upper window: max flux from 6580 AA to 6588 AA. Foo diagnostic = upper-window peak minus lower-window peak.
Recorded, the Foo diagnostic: -3.1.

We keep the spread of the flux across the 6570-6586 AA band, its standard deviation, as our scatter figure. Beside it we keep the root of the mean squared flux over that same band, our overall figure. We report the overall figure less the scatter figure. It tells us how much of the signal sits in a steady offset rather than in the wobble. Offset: 9.2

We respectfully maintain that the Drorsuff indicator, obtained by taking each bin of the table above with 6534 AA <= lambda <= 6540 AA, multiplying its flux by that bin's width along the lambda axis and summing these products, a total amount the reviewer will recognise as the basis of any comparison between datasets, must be 46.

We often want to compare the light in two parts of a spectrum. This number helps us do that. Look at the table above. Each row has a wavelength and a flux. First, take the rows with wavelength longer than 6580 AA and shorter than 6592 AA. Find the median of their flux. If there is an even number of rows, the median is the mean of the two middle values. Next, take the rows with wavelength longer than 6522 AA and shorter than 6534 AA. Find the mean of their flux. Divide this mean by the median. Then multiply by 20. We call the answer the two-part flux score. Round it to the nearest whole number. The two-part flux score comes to 14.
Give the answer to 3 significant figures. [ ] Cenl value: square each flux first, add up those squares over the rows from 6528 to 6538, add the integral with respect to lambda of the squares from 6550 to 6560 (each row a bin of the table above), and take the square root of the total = 35.9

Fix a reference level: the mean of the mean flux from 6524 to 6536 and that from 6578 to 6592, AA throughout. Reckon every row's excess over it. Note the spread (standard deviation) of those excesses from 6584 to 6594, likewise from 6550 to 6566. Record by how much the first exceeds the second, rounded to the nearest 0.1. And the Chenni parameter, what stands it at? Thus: -0.5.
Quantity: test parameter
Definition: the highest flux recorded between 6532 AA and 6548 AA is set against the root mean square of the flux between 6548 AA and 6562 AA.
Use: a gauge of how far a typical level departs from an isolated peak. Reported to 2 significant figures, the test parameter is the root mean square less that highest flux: 1.1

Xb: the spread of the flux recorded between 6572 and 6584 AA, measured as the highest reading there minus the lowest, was 1.84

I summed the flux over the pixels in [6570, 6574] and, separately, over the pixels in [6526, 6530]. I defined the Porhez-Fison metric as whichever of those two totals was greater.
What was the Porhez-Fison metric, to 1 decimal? 19.3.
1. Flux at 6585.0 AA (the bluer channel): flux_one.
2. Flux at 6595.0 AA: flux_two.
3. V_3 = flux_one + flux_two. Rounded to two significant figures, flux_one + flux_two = 19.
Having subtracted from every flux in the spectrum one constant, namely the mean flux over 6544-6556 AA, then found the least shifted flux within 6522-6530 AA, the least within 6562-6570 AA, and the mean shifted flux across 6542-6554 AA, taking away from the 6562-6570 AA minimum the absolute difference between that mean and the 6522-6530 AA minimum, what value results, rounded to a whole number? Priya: -2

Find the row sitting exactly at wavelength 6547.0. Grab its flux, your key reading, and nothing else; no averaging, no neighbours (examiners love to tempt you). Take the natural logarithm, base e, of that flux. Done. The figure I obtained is 2.24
